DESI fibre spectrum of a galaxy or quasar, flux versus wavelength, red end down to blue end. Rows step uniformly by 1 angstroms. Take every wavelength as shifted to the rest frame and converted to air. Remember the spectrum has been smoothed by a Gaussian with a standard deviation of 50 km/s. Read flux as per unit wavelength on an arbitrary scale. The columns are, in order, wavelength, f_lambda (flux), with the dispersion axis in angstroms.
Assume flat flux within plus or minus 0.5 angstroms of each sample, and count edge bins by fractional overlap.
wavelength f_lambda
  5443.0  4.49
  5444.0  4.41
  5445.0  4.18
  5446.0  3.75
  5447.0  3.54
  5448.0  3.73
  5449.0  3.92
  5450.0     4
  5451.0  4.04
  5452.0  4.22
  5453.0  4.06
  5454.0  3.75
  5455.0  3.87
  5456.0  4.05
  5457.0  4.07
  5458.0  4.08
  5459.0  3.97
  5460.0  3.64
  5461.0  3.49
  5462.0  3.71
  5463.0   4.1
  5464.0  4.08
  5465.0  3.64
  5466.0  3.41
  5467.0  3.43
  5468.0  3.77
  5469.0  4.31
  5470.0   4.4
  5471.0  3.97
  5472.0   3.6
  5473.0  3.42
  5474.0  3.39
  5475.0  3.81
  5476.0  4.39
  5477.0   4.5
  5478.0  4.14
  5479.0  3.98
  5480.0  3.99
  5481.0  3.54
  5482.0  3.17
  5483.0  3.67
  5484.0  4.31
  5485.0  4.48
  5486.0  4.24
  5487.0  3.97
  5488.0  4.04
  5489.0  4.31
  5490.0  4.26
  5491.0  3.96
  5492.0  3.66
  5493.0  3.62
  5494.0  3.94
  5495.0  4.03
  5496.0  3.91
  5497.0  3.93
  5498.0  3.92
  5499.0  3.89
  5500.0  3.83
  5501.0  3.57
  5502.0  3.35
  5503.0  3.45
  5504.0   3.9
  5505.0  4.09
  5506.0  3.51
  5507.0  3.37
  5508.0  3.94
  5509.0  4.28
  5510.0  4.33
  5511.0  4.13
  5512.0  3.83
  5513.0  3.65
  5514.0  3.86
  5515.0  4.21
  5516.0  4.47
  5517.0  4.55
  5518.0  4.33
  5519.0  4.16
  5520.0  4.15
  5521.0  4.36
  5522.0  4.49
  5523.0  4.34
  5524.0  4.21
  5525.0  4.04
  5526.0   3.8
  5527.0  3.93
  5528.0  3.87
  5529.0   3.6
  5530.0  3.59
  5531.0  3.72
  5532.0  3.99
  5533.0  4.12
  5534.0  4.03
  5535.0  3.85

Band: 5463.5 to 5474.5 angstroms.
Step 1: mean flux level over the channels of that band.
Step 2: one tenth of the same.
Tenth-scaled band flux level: 0.377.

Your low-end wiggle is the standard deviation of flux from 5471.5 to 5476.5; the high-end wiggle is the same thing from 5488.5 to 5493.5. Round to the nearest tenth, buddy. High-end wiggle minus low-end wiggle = -0.1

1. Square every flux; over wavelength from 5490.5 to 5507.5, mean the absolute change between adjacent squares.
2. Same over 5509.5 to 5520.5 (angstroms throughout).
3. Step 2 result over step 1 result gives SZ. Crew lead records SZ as 1.19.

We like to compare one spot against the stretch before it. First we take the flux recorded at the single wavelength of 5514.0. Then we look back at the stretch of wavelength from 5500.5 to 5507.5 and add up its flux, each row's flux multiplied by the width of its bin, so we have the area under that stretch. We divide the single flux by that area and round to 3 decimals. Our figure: 0.153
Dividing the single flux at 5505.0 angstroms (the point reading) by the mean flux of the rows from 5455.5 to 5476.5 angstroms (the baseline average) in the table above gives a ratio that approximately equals 1.06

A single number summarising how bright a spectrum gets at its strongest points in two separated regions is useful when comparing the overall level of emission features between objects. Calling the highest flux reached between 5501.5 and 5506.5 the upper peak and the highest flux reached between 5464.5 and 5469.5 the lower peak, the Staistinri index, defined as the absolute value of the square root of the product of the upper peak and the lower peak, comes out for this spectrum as 4.20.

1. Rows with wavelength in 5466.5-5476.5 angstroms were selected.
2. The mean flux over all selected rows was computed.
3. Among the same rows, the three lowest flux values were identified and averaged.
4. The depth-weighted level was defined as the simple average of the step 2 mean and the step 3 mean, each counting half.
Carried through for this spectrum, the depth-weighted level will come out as 3.6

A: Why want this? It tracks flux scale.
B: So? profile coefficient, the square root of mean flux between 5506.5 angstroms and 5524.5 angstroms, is 2.04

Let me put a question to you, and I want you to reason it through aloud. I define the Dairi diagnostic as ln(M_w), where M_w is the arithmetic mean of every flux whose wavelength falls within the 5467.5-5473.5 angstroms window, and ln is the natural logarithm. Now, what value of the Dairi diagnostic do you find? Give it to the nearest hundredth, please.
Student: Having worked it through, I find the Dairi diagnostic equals 1.36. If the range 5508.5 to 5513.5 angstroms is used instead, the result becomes 1.40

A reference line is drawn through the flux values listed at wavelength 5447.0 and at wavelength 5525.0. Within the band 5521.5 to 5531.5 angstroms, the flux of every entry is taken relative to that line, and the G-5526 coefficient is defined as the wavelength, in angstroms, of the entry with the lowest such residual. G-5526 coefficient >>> 5530.0 angstroms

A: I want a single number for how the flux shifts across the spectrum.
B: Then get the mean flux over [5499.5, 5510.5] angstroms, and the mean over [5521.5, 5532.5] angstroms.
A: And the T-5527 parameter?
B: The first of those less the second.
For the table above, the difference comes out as -0.18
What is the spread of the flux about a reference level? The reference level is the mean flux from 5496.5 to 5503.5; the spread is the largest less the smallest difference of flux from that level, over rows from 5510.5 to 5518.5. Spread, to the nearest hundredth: 0.90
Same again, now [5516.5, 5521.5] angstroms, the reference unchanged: 0.40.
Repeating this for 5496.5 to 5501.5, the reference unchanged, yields 0.36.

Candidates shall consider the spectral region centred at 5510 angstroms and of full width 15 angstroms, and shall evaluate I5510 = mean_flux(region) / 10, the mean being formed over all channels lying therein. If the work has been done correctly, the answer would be 0.397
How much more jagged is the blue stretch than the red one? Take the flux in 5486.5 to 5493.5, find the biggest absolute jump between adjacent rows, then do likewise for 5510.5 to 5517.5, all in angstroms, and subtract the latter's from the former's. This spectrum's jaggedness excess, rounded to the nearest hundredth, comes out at -0.05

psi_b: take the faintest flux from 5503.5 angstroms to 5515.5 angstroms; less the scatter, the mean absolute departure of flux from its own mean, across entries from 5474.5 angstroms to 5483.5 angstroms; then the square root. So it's 1.75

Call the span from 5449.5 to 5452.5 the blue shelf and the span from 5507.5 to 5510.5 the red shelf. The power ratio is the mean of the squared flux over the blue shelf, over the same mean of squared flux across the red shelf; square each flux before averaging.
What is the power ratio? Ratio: 0.95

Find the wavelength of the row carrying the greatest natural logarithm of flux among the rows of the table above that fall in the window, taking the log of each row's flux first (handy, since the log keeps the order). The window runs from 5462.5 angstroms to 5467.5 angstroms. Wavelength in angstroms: 5463.0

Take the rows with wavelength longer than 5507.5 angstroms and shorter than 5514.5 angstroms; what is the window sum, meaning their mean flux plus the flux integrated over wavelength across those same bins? 32.0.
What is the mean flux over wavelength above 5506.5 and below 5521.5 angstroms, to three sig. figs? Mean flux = 4.11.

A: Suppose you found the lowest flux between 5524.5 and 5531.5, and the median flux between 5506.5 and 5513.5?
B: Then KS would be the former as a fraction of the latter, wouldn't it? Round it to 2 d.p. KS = 0.91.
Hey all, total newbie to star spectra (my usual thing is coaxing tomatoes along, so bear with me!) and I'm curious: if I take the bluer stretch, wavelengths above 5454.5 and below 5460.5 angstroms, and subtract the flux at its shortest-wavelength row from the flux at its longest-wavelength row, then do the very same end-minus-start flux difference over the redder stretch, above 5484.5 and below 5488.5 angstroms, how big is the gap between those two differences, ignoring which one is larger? 0.21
